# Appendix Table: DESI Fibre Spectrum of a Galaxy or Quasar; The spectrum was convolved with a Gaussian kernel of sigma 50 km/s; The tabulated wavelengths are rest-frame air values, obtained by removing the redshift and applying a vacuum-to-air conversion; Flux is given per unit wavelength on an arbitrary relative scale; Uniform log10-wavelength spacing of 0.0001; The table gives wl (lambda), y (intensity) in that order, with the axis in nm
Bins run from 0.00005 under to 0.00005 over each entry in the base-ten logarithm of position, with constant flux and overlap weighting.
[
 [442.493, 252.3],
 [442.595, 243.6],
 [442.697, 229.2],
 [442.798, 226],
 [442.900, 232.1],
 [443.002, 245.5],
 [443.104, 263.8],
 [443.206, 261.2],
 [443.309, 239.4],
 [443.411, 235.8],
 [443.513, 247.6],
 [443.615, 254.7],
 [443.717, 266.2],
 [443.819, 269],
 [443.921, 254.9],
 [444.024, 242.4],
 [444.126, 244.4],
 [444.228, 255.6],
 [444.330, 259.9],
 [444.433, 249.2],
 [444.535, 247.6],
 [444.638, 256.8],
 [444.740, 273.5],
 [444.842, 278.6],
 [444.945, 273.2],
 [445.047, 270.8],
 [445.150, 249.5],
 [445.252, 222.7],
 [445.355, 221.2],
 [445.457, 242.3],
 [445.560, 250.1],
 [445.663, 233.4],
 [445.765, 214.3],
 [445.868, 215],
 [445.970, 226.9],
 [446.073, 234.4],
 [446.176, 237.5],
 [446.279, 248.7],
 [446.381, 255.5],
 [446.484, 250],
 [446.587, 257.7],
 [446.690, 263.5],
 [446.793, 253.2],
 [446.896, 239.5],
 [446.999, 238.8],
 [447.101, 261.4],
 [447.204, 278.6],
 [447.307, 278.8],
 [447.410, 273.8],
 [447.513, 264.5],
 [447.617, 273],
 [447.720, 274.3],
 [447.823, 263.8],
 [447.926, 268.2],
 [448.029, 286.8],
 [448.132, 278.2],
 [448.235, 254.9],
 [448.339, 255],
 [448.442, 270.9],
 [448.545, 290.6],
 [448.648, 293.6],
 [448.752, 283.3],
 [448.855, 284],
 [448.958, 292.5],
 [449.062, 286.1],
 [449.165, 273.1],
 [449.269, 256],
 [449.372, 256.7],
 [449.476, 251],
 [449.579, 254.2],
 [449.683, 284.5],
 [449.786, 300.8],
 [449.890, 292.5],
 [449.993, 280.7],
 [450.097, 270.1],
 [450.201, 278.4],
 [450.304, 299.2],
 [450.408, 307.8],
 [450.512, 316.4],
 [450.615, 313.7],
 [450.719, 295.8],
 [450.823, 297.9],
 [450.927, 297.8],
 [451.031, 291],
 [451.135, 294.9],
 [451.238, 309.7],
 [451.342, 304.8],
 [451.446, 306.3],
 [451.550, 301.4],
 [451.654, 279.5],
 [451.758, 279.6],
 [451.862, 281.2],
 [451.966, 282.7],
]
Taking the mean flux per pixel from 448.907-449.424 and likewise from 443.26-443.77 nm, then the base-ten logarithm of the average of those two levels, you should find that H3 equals 2.416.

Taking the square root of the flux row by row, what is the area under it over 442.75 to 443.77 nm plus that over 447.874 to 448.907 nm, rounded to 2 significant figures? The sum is 33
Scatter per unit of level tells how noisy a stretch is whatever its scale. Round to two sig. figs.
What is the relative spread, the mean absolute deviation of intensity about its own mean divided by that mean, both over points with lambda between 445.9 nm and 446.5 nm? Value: 0.038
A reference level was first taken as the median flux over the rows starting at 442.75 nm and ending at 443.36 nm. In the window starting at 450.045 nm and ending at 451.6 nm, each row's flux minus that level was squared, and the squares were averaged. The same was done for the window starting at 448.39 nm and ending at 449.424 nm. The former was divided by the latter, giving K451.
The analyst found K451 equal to 2.2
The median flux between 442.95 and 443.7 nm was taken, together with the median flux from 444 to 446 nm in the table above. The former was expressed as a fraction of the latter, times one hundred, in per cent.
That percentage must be 100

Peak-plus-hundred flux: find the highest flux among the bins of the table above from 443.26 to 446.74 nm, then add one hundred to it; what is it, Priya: 379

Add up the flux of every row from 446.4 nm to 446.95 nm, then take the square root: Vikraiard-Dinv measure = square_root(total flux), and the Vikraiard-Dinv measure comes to 35.6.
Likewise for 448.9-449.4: 36.9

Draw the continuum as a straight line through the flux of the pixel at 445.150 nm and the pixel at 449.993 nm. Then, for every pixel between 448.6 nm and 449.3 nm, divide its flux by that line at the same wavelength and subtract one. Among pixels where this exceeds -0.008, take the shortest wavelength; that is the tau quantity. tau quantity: 448.648 nm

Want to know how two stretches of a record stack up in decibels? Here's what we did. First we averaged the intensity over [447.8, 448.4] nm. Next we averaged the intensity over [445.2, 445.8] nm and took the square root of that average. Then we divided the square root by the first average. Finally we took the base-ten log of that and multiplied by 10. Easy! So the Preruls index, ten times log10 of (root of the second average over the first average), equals -12.5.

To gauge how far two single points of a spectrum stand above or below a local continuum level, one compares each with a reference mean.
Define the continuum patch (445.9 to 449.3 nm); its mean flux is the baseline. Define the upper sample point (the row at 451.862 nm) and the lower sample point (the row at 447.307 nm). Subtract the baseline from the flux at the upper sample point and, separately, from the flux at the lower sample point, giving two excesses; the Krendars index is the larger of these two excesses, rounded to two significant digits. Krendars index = 16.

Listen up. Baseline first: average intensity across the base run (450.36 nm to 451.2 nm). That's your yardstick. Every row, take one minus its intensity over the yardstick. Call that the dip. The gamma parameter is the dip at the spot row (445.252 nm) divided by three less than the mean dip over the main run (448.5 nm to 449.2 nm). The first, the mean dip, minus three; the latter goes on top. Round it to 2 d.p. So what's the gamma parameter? -0.09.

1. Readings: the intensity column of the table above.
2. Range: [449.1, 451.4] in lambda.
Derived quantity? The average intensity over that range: 288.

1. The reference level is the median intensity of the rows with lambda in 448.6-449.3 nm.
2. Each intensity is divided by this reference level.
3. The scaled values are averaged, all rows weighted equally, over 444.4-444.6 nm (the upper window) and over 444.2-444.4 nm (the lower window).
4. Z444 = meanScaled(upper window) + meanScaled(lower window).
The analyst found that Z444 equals 1.78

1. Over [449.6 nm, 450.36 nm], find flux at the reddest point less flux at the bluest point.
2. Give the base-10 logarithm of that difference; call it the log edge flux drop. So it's 1.17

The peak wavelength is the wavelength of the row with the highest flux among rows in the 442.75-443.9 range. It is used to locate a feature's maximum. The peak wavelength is 443.819 nm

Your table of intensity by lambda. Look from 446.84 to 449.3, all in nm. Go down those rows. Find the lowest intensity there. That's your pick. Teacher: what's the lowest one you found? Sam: 238.8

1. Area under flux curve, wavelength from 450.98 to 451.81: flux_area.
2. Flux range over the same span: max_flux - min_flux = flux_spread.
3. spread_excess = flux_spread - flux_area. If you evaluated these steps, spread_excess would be -216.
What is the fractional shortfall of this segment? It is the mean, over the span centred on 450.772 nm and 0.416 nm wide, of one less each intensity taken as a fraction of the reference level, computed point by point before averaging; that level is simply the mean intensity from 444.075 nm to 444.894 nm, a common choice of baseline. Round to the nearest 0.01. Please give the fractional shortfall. -0.17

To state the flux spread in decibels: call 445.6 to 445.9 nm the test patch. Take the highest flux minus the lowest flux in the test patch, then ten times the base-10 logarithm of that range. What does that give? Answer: 13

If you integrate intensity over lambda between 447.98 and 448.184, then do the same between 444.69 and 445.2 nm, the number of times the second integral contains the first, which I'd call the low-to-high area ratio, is 2.4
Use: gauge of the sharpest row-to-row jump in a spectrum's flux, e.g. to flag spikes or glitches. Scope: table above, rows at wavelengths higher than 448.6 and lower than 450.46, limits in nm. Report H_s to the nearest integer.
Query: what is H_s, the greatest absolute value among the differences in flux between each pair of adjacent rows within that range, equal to 30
